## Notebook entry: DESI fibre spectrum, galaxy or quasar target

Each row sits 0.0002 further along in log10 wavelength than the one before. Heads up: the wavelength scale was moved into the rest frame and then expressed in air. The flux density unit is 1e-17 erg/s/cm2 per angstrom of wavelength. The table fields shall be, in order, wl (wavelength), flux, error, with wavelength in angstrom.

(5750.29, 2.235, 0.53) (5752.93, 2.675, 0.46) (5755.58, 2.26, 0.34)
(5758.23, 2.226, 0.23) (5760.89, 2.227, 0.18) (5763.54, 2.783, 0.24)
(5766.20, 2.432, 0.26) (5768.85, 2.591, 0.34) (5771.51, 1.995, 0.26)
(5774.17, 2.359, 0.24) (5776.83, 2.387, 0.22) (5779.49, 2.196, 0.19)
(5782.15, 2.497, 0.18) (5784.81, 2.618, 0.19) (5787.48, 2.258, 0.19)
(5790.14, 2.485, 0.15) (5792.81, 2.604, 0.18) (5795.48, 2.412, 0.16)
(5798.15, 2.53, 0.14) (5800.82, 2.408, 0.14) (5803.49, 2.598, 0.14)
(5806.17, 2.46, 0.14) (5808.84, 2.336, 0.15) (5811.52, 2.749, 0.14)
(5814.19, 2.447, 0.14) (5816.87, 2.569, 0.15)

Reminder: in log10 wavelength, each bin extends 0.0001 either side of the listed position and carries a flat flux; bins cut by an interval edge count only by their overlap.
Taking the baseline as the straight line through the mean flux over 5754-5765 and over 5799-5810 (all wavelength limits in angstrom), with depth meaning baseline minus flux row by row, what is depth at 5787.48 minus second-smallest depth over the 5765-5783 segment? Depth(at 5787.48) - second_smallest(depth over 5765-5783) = 0.25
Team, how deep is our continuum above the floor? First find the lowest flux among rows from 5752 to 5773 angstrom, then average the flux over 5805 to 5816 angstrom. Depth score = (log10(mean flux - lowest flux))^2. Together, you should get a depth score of 0.09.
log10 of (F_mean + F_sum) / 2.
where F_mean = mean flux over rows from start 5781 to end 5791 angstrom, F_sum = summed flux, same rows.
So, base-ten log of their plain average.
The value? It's 0.790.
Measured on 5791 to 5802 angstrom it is 0.794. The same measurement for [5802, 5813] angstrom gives 0.802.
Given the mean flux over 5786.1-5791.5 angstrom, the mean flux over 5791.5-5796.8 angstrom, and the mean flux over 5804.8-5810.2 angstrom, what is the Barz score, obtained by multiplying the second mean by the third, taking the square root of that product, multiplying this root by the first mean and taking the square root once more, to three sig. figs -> 2.41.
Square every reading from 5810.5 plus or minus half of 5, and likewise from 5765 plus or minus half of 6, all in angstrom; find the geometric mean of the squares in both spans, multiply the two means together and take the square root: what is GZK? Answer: 6.59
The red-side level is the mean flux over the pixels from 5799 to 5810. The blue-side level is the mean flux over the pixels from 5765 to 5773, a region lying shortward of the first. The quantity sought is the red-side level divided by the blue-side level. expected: 1.05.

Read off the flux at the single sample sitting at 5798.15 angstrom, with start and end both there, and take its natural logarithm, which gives 0.93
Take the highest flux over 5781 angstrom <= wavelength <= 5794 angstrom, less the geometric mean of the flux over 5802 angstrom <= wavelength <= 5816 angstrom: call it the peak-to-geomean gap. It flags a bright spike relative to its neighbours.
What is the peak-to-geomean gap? 0.10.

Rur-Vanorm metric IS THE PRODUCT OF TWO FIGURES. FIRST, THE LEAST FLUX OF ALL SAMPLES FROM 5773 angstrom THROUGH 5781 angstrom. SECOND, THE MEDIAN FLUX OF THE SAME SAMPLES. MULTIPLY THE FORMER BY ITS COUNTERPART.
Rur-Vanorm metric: 5.2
